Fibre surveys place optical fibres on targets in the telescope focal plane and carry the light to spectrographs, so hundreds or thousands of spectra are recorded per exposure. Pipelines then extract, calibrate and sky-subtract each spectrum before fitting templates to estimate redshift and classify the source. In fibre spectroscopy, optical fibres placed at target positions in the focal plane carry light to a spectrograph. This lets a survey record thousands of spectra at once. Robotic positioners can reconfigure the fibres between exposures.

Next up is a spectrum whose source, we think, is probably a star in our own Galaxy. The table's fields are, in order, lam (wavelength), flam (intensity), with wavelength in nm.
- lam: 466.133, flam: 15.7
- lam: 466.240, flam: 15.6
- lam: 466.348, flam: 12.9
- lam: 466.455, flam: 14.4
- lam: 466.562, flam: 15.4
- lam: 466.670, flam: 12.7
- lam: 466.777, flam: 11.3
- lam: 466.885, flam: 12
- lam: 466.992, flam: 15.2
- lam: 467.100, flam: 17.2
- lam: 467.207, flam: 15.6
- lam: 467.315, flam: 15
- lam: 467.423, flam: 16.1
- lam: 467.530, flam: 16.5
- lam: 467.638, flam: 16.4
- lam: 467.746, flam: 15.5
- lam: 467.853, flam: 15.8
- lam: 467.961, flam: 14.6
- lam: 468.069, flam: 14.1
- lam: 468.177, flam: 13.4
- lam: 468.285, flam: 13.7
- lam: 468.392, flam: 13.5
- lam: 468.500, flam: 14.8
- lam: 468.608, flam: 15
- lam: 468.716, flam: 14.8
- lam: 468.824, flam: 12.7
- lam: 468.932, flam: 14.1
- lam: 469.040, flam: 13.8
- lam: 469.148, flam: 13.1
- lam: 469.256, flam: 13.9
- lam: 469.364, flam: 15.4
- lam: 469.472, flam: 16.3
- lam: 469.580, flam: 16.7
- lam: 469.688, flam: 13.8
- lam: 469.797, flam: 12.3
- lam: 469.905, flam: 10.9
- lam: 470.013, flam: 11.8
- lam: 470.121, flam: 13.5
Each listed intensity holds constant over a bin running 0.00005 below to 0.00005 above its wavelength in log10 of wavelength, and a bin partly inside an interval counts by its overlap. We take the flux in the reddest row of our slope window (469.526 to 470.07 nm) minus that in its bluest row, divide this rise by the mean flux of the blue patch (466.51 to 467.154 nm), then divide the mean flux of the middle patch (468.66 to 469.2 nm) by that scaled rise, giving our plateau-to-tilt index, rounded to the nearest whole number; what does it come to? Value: -39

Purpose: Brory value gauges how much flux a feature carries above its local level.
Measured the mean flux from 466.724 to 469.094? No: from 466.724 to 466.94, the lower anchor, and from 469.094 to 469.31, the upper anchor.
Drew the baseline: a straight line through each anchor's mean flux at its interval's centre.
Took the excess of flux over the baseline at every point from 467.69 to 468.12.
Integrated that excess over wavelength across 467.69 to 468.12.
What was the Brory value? 1.1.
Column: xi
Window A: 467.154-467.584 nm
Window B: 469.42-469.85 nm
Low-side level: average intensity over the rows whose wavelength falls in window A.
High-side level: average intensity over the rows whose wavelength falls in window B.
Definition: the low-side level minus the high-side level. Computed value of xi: 1.0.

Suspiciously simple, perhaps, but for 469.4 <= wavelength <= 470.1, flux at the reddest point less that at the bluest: -4.5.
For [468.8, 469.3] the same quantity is 1.2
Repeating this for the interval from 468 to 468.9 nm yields -1.4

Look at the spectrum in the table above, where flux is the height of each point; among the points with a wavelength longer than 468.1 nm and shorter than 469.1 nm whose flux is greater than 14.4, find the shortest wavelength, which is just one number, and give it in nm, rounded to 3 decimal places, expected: 468.500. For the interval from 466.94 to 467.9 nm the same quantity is 466.992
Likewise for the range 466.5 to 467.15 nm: 466.562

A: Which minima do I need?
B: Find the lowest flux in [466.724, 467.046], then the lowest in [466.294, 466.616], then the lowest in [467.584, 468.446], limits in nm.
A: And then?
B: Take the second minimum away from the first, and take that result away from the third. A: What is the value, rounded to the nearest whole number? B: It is 15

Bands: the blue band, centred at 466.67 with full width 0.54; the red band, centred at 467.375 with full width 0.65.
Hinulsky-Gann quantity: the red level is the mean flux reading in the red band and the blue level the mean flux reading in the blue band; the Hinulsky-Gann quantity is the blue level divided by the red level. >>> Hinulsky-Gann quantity 0.82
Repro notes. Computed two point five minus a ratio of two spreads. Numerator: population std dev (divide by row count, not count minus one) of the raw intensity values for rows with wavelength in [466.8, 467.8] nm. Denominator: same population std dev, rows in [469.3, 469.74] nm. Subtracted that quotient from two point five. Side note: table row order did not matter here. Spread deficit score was 1.2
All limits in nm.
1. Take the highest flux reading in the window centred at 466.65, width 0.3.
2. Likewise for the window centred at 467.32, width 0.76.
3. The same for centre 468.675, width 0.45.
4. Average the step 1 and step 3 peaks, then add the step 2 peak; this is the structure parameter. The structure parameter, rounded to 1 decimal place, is 32.4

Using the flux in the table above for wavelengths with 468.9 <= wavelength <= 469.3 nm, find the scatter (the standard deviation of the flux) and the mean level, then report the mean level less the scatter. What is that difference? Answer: 13.3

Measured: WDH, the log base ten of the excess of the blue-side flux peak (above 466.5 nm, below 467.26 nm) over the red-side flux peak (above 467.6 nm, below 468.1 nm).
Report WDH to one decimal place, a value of -0.1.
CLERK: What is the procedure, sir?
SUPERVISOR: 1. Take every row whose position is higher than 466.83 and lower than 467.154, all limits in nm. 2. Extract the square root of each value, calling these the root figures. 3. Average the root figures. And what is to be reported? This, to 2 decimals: 3.84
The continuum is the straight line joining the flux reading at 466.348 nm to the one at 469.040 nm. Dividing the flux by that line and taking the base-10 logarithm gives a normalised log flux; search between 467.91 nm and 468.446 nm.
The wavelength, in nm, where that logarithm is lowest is 468.177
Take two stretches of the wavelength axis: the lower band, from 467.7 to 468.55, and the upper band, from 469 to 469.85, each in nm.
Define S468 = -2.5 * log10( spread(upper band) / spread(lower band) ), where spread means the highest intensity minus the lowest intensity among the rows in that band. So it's -0.7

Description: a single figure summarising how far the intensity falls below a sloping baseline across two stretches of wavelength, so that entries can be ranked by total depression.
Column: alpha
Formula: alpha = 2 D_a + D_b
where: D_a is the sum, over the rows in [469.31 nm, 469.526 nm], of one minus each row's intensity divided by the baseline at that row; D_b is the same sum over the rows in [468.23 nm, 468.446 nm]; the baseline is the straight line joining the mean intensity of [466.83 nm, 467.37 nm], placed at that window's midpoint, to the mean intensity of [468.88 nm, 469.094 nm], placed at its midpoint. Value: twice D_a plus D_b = -0.53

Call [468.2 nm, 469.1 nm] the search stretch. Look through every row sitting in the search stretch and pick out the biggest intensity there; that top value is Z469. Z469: 15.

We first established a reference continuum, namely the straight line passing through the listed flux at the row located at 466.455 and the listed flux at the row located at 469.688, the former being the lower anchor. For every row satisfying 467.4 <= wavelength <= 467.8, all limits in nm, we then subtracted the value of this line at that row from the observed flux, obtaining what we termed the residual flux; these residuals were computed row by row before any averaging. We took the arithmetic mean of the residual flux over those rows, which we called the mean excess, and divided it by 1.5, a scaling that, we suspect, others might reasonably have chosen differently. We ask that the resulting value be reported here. 1.29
